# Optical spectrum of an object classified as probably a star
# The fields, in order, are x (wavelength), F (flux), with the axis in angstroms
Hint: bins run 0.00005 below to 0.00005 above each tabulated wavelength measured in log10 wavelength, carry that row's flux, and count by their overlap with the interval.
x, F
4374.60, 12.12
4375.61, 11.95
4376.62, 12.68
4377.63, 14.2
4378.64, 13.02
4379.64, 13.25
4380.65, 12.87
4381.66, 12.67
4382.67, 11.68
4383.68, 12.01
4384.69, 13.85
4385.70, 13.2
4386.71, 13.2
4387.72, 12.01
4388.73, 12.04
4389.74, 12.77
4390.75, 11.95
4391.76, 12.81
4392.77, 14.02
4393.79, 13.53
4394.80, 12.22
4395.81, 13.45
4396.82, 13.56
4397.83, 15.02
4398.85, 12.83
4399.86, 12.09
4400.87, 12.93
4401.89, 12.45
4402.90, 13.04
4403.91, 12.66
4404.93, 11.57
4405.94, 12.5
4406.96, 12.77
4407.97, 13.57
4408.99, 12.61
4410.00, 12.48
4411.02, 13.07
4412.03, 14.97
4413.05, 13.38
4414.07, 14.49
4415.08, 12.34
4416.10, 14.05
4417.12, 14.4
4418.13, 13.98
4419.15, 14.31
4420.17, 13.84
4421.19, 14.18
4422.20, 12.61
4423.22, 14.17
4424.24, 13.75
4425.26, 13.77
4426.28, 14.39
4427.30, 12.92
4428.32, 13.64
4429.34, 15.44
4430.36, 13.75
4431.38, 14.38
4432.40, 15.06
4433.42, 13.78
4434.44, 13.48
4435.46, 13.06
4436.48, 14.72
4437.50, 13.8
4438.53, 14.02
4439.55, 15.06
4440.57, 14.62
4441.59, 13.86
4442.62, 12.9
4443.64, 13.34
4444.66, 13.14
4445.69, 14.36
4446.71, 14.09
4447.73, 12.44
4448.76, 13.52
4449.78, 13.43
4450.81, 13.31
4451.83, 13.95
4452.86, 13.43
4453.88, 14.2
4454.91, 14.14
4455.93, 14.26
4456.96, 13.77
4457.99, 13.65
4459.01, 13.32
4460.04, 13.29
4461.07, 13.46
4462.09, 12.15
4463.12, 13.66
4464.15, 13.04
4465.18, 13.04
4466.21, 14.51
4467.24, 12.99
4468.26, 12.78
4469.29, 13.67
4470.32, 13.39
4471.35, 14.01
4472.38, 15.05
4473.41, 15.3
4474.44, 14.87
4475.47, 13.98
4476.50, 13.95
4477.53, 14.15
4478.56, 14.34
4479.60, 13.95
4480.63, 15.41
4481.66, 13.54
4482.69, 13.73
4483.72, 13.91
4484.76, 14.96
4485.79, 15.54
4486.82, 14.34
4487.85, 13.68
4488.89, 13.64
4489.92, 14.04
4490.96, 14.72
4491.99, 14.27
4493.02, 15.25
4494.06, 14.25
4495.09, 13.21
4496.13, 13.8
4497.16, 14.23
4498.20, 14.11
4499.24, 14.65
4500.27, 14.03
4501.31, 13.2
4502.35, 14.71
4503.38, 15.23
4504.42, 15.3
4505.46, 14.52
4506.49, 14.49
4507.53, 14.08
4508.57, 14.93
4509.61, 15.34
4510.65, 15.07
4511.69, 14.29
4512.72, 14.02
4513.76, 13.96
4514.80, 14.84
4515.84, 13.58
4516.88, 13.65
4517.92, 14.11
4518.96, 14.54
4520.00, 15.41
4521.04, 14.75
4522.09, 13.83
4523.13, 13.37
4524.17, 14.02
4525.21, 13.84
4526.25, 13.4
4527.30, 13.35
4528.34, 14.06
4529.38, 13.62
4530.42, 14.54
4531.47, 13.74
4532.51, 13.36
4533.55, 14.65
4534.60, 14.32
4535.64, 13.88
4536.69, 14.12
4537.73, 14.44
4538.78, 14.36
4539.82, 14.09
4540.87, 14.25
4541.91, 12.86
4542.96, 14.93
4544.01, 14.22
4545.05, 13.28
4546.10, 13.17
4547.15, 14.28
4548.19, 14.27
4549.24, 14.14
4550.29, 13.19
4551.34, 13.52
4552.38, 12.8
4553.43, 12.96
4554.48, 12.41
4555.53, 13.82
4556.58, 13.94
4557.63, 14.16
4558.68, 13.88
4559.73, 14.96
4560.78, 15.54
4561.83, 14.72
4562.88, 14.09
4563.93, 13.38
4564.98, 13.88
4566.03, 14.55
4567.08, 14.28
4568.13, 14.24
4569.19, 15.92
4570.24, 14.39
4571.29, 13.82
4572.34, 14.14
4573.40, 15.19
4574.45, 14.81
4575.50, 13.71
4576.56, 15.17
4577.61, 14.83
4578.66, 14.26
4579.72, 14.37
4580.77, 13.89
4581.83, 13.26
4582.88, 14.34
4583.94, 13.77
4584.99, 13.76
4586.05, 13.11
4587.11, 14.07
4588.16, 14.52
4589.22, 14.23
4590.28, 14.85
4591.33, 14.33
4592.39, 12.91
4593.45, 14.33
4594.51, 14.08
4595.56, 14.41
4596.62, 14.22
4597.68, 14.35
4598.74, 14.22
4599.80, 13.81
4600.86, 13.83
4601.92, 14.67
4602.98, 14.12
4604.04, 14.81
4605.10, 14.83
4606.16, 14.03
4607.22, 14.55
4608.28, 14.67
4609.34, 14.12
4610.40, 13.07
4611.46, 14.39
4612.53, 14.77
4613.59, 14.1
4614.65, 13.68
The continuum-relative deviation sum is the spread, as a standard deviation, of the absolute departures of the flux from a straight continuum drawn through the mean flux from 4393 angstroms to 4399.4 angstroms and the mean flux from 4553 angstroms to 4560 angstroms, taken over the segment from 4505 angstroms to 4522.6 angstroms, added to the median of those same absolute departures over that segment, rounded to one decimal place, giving 1.4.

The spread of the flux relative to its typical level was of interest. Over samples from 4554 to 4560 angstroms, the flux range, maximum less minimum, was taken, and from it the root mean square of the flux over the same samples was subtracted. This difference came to -11.33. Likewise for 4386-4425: -9.78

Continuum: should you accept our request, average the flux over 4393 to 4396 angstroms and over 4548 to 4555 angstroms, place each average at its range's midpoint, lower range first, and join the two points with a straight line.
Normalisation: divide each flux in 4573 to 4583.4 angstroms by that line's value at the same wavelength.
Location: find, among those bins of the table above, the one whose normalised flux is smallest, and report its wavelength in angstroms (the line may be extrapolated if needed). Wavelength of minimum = 4581.83 angstroms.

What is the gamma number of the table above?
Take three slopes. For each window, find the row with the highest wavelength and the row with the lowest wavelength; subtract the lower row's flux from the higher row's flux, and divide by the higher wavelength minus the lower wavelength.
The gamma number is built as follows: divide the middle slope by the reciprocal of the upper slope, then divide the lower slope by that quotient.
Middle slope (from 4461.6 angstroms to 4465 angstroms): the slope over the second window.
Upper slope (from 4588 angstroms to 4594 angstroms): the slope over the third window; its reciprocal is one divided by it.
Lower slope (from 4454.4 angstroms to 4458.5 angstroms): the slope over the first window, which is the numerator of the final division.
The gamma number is 10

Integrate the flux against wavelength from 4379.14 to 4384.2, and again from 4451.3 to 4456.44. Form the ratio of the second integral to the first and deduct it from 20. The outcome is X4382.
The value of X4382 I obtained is 18.86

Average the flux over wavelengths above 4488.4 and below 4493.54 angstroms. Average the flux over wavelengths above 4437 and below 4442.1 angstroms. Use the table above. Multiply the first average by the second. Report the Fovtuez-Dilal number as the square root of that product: 14.3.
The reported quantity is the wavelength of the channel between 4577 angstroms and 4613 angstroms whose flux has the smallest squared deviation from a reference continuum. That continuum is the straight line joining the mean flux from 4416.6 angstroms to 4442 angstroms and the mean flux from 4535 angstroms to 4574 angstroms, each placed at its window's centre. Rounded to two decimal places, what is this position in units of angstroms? 4587.11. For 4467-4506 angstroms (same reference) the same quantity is 4489.92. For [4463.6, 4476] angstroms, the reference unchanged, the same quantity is 4471.35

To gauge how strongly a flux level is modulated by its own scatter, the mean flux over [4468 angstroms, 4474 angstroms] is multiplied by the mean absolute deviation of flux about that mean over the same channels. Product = 11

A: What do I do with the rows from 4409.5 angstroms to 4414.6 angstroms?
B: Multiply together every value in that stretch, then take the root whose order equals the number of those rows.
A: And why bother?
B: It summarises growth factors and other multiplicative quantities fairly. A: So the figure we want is 13.6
